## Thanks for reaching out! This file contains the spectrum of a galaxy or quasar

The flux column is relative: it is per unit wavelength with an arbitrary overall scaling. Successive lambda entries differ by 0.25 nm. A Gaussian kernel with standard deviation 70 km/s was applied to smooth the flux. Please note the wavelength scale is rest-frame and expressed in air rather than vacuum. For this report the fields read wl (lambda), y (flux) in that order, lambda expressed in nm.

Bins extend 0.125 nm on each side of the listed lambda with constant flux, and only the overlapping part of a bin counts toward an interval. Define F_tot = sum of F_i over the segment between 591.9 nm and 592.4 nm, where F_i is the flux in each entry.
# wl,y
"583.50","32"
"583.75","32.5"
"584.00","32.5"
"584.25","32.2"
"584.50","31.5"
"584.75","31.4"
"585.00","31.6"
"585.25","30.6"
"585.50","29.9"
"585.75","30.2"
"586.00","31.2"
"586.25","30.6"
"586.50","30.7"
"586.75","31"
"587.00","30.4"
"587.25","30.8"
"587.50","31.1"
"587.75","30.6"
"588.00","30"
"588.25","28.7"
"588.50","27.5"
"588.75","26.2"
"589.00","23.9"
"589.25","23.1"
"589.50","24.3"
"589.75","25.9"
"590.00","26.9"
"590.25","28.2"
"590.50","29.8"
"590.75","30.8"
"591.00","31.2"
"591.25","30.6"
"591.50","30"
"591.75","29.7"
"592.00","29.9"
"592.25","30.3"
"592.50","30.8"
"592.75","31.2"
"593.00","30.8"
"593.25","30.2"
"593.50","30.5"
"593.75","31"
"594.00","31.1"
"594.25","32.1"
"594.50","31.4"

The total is 60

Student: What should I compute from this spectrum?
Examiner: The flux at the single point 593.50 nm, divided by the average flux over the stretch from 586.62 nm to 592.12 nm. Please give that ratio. 1.06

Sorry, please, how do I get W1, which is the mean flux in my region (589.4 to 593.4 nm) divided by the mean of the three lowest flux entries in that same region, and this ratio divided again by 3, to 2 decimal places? 0.38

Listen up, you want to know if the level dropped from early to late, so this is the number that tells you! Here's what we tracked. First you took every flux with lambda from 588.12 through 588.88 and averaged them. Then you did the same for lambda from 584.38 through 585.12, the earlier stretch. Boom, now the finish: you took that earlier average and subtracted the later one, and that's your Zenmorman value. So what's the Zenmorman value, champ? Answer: 4.0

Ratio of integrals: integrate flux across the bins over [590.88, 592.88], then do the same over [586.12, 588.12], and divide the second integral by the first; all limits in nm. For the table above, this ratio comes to 1.01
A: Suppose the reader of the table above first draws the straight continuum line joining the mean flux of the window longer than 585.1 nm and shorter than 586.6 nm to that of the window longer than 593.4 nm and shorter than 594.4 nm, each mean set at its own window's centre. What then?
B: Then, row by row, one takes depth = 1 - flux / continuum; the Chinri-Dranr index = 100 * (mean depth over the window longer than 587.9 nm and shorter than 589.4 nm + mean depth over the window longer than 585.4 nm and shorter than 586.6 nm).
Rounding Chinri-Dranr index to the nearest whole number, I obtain 14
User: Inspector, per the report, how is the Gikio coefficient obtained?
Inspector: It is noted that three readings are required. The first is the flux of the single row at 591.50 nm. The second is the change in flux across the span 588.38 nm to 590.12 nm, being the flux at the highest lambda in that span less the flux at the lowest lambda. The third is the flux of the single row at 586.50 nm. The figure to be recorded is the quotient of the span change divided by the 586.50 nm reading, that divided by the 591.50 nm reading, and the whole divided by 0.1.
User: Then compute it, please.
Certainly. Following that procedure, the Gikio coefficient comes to -0.007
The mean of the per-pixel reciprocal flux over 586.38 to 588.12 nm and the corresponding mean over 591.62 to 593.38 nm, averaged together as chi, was 0.0328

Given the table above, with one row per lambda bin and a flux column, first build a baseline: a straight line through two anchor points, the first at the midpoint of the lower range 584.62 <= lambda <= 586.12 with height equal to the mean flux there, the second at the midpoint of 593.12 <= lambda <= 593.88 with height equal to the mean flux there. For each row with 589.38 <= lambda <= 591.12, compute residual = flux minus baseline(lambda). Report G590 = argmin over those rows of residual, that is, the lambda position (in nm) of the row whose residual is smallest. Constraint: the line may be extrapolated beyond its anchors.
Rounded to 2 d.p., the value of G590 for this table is 589.50 nm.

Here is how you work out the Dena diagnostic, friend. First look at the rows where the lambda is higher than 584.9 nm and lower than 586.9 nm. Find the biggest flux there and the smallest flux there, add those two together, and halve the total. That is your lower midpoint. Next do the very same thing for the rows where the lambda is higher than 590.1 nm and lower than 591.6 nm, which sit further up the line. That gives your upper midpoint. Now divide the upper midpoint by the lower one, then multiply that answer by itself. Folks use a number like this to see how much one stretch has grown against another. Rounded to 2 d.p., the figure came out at 0.93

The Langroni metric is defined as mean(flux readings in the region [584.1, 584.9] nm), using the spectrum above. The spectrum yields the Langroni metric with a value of 31.7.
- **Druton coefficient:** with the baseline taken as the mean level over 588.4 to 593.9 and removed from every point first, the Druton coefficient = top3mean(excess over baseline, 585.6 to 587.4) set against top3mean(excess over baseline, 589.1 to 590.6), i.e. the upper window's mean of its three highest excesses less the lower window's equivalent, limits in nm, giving -2.7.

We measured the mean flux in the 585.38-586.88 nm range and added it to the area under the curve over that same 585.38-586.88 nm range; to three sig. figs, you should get 76.5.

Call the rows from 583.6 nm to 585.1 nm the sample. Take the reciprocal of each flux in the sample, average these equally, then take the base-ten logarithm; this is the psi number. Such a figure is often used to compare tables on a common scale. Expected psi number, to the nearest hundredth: -1.50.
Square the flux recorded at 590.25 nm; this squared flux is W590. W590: 795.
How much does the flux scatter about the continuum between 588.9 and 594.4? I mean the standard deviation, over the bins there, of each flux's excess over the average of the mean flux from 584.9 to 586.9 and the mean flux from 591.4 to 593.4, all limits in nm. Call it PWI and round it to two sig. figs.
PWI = 2.6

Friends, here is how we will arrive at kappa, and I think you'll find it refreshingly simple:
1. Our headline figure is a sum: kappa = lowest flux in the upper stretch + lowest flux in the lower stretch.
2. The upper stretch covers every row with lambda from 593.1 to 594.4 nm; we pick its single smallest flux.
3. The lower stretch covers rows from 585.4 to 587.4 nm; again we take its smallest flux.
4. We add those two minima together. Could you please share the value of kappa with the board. 60.1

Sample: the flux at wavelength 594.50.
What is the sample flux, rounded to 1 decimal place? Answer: 31.4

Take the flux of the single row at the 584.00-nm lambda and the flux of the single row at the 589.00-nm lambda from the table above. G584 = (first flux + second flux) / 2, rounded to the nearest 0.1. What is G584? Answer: 28.2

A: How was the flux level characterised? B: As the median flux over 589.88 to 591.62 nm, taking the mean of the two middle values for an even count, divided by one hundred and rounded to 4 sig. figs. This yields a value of 0.3000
